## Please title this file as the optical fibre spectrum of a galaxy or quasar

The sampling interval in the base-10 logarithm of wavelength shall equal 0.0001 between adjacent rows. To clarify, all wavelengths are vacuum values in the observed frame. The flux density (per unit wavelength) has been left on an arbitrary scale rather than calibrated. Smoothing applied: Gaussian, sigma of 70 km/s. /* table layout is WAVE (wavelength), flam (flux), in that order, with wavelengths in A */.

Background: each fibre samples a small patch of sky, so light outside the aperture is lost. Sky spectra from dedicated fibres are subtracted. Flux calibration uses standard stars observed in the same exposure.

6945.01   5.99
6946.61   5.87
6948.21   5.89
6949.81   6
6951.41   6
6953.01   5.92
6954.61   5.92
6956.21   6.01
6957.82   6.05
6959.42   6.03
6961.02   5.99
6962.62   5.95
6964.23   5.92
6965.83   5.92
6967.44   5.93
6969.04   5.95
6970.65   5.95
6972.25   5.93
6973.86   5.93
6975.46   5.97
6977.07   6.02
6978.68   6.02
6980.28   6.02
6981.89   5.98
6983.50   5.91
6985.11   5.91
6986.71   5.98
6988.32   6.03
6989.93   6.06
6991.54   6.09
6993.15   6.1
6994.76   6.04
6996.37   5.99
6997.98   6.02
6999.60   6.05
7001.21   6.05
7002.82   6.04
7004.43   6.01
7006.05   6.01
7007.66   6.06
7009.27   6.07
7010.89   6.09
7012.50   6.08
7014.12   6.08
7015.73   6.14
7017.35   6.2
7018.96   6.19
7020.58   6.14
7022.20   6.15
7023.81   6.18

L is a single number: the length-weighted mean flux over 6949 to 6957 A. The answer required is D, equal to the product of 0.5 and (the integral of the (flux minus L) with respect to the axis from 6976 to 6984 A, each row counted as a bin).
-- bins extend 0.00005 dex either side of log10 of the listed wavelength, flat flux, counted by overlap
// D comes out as 0.08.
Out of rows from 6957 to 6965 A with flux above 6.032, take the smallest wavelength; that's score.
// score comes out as 6957.82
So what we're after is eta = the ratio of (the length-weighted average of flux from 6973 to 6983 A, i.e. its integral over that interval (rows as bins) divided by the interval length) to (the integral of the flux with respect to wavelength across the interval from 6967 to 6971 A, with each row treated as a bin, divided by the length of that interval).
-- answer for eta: 1.01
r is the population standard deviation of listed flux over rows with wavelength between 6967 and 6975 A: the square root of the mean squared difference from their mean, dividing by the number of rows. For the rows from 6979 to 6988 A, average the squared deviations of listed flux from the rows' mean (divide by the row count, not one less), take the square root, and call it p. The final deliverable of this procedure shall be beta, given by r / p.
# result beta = 0.2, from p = 0.043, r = 0.010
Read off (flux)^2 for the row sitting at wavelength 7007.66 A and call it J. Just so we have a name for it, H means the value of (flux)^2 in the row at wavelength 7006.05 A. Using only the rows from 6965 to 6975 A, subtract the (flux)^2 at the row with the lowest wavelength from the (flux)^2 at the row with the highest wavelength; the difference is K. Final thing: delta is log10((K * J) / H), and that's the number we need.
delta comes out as -0.9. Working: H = 36.1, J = 36.7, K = 0.1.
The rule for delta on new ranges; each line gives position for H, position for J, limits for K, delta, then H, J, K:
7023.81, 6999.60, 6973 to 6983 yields -0.2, 38.2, 36.6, 0.6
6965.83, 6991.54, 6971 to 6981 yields 0.1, 35.0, 37.1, 1.1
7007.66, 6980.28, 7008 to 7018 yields 0.2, 36.7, 36.2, 1.6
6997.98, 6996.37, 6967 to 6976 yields -0.3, 36.2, 35.9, 0.5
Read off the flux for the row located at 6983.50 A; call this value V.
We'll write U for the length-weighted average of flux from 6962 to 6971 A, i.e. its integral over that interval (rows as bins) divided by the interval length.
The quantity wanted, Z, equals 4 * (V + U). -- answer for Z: 47.4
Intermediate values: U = 5.93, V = 5.91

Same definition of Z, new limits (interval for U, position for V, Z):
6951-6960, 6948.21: 47.5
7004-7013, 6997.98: 48.3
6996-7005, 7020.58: 48.7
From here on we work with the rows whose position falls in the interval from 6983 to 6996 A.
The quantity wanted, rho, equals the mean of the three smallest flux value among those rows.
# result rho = 5.93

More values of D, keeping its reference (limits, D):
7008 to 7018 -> 0.67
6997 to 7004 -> 0.22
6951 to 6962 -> 0.08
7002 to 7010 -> 0.26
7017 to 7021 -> 0.41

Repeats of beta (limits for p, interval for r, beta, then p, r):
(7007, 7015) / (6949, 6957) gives 4.0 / 0.010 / 0.041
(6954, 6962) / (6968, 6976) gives 0.3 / 0.045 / 0.015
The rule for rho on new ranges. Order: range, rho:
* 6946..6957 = 5.89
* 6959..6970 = 5.92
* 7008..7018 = 6.08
